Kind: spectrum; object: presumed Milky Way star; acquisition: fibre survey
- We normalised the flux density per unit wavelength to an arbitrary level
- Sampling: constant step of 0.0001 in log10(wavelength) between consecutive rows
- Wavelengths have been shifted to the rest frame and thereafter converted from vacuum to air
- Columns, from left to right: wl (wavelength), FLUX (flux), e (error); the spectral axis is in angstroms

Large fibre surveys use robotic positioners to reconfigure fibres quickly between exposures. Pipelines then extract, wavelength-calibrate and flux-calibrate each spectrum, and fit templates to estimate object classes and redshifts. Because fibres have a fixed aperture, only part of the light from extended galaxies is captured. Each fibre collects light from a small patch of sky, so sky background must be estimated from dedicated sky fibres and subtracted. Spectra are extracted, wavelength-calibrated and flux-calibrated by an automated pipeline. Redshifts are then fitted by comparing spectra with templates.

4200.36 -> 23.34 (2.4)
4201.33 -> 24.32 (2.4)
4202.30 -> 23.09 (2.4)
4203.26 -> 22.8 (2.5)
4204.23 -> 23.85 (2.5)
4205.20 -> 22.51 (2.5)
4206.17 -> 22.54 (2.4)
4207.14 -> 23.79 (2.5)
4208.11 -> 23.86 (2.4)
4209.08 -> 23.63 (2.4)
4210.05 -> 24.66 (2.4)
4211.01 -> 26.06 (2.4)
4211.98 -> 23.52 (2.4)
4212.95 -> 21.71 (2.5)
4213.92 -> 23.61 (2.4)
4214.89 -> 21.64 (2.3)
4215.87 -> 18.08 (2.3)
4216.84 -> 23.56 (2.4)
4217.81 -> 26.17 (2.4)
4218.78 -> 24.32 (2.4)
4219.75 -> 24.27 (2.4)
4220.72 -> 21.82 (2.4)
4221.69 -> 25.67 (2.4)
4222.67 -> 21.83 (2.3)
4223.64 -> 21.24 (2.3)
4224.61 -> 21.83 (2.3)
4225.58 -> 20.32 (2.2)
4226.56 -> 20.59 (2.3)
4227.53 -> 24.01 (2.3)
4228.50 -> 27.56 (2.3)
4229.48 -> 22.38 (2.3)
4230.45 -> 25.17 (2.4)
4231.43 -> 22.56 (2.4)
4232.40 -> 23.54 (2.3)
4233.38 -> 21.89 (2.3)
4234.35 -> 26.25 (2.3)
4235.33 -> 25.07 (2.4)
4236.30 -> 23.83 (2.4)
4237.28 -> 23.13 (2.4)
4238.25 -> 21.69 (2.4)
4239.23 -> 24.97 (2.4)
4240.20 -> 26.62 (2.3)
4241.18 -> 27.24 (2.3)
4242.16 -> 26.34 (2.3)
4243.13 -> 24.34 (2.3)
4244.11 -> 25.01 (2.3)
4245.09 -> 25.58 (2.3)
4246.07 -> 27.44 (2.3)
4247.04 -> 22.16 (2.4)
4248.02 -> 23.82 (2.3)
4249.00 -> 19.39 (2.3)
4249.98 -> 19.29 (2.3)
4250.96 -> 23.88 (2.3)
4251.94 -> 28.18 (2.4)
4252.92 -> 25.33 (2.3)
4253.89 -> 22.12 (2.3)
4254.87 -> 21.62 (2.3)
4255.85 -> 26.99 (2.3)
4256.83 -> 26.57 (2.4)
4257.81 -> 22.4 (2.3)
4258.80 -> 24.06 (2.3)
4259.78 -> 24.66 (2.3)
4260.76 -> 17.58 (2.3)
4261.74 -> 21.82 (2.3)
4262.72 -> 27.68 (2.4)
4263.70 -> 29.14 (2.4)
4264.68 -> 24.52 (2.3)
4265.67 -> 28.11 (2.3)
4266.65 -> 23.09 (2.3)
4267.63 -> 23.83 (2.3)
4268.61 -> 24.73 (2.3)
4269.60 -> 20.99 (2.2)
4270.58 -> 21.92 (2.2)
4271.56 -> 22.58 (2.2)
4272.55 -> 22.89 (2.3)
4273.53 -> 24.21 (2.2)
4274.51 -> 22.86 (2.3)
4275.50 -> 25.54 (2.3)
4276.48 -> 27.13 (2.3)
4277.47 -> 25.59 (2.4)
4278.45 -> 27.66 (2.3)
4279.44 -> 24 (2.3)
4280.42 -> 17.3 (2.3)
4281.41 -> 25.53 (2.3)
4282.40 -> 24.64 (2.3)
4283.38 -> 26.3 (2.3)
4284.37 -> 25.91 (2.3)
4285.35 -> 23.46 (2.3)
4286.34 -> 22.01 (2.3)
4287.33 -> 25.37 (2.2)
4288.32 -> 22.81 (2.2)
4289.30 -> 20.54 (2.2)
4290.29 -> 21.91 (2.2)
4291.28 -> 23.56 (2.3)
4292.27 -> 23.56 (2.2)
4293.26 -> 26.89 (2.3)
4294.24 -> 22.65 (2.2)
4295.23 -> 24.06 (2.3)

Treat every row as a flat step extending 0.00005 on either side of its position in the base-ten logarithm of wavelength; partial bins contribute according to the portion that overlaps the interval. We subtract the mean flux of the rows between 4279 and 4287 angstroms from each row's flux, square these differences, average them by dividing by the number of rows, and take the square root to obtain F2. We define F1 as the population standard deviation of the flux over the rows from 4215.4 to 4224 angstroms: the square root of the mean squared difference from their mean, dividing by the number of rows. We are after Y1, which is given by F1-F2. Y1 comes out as -0.4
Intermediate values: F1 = 2.4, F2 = 2.7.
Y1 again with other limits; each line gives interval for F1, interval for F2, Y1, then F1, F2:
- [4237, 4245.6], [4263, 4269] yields -0.6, 1.7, 2.2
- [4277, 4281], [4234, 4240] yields 2.4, 3.9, 1.5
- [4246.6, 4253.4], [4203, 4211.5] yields 1.9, 3.0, 1.1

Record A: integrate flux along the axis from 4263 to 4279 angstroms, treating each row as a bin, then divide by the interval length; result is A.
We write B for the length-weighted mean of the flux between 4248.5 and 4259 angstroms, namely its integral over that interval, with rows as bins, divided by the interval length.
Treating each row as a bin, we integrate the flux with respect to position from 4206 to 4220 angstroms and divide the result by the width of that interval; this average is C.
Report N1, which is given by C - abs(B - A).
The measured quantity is 22.3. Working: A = 24.7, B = 23.6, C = 23.4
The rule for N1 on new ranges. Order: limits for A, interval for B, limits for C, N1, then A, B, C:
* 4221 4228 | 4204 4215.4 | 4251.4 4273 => 22.9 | 22.2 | 23.4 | 24.1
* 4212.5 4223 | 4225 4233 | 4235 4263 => 23.8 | 23.0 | 23.2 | 24.1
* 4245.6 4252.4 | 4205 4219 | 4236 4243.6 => 24.7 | 23.4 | 23.3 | 24.8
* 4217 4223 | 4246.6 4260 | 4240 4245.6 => 25.3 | 24.0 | 23.6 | 25.8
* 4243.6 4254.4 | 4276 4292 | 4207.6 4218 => 23.1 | 23.8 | 24.0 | 23.2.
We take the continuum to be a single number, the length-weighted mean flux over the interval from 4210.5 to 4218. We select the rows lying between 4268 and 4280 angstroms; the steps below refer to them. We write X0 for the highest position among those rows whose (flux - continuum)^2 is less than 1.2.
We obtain 4279.44 angstroms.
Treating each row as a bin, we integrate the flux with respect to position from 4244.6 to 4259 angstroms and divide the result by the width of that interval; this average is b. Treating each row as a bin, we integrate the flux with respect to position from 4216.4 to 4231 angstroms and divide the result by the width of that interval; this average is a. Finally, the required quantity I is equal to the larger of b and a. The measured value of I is 23.9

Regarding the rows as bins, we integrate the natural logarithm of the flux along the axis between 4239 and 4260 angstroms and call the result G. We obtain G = 67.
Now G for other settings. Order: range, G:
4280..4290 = 31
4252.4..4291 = 122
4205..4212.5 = 24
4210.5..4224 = 42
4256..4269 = 42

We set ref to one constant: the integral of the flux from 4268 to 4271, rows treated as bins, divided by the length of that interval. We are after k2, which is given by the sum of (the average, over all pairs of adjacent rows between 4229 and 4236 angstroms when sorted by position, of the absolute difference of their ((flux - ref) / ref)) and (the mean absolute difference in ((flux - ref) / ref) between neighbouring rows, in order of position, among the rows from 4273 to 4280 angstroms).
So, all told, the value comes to 0.195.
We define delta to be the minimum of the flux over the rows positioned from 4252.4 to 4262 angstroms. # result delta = 17.58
